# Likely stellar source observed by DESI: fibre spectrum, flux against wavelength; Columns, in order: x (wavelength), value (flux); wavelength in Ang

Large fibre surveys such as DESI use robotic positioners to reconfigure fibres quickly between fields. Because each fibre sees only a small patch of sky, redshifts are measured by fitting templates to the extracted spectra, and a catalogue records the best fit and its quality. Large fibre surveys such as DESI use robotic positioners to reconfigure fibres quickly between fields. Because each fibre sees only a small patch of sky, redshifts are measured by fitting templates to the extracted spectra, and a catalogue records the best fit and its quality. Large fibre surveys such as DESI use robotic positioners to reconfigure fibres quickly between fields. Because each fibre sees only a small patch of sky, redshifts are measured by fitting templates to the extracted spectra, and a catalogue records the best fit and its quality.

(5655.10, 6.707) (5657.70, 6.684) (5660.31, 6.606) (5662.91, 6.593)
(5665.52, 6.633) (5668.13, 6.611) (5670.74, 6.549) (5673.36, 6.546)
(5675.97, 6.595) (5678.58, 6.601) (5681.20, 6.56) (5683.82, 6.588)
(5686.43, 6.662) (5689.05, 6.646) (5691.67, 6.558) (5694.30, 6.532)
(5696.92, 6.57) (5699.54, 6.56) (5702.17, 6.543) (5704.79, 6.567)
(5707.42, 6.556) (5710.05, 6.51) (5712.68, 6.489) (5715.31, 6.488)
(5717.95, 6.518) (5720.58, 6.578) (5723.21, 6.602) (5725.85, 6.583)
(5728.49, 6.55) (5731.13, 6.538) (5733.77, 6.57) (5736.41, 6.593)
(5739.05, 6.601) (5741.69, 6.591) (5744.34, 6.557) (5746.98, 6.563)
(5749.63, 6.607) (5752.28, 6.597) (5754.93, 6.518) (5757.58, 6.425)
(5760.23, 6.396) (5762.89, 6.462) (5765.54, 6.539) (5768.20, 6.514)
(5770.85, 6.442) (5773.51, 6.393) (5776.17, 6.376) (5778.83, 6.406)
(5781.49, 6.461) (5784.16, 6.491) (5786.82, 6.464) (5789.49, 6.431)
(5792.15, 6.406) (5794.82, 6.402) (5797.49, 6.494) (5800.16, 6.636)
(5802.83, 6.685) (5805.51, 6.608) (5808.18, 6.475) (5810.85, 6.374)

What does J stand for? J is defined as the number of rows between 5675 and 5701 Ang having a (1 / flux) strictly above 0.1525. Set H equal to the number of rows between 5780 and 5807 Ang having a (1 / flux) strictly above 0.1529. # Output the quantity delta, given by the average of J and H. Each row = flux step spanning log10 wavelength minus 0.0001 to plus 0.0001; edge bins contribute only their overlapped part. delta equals 4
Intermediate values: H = 7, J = 1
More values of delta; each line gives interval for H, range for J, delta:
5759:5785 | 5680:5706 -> 6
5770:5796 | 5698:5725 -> 8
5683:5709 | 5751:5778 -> 5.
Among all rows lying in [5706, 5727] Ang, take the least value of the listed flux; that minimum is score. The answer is 6.488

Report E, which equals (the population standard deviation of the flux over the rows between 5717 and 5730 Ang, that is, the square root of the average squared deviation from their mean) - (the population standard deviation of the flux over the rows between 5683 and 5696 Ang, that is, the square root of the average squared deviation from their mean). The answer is -0.02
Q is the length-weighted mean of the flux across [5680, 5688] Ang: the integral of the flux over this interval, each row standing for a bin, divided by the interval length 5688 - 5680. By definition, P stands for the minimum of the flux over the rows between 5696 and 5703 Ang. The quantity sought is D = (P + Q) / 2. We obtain 6.58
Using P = 6.543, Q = 6.61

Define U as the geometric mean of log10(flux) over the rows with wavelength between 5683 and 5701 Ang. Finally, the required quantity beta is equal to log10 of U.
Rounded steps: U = 0.819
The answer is -0.0869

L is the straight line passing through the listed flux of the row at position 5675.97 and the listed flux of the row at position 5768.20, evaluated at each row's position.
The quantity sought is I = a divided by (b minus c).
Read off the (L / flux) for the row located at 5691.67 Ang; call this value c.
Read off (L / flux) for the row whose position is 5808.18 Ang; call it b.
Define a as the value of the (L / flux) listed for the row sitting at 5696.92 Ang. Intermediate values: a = 1.001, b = 1.00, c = 1.004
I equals -341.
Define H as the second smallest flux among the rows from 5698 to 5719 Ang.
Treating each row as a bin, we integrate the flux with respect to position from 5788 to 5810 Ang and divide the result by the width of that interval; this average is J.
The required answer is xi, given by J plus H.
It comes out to 13.0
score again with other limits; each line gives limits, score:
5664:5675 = 6.546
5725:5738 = 6.538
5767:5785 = 6.376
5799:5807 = 6.608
